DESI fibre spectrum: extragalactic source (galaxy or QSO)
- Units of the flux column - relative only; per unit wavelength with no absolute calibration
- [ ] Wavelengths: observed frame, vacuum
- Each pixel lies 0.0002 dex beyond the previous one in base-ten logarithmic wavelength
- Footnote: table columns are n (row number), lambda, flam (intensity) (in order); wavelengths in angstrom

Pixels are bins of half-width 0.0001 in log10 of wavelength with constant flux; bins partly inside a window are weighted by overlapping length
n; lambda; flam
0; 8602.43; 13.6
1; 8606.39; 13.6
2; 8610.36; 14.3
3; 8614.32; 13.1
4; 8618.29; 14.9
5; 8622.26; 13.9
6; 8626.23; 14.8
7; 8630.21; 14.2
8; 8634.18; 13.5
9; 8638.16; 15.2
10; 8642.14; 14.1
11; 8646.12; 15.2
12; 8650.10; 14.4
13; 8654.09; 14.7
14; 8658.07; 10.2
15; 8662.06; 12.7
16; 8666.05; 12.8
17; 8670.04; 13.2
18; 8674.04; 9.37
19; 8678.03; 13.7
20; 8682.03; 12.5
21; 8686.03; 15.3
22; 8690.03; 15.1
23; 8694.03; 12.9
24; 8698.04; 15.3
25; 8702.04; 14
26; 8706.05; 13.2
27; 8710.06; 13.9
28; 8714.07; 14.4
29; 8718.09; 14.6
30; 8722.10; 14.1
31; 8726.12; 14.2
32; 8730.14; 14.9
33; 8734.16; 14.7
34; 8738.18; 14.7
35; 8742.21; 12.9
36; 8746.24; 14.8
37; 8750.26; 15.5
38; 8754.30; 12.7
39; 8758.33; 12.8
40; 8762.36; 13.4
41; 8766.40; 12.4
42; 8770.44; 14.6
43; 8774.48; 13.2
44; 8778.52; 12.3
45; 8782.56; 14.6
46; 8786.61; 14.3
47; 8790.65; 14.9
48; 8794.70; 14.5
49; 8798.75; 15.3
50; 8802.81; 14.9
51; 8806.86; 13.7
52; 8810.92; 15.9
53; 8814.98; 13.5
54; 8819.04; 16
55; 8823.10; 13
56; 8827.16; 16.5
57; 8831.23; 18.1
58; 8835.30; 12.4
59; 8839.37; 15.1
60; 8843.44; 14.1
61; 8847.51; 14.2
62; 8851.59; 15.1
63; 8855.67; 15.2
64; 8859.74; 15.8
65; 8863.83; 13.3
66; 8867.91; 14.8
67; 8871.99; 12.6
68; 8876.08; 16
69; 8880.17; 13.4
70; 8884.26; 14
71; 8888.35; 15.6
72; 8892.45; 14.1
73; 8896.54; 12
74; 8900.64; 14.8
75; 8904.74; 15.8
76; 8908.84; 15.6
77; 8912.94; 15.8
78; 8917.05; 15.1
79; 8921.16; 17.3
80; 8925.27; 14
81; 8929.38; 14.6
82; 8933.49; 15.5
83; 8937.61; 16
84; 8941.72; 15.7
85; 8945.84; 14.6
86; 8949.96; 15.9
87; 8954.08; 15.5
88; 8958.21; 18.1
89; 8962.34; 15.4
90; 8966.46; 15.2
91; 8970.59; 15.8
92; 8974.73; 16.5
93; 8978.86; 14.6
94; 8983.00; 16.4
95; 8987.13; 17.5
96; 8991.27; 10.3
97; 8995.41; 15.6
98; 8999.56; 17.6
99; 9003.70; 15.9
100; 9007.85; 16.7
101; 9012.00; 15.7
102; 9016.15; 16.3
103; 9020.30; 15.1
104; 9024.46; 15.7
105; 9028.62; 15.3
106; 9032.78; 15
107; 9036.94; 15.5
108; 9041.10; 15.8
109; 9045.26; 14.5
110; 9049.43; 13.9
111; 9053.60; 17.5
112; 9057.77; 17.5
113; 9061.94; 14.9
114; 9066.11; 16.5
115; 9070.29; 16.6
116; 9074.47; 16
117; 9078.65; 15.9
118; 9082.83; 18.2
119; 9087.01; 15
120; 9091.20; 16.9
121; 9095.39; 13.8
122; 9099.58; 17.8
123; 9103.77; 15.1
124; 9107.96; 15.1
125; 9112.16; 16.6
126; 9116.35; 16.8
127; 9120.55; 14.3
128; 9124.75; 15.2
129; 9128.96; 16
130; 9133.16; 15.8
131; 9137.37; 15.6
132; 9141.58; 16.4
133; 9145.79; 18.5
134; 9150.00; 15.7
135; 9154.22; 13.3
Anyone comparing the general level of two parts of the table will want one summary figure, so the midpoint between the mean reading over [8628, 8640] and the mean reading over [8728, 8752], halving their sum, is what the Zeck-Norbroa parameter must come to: 14.4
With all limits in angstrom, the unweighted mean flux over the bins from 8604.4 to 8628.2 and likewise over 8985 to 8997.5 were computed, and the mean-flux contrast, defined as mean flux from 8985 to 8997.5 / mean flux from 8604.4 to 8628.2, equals 1.03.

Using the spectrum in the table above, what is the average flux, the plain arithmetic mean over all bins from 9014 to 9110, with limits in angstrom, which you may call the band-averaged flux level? 15.8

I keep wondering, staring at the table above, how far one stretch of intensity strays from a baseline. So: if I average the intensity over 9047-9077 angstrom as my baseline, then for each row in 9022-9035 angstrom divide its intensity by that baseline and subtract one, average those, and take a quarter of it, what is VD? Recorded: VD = -0.012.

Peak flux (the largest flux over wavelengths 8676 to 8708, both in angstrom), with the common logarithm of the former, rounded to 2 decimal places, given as 1.18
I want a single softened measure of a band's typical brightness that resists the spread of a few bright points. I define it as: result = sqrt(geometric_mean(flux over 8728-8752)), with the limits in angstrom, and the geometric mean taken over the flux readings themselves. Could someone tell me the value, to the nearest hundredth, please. 3.82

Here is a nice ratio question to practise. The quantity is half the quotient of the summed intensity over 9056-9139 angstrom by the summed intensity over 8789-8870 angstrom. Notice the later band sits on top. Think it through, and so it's 0.539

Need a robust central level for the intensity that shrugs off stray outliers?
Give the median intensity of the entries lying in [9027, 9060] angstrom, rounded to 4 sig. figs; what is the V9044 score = 15.40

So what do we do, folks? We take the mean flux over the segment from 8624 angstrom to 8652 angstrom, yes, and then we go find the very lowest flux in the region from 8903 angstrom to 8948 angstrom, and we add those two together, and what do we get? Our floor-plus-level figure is 28.5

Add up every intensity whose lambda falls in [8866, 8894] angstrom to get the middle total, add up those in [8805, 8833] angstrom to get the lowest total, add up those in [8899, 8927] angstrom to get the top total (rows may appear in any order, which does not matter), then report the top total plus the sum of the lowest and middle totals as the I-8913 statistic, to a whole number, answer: 316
